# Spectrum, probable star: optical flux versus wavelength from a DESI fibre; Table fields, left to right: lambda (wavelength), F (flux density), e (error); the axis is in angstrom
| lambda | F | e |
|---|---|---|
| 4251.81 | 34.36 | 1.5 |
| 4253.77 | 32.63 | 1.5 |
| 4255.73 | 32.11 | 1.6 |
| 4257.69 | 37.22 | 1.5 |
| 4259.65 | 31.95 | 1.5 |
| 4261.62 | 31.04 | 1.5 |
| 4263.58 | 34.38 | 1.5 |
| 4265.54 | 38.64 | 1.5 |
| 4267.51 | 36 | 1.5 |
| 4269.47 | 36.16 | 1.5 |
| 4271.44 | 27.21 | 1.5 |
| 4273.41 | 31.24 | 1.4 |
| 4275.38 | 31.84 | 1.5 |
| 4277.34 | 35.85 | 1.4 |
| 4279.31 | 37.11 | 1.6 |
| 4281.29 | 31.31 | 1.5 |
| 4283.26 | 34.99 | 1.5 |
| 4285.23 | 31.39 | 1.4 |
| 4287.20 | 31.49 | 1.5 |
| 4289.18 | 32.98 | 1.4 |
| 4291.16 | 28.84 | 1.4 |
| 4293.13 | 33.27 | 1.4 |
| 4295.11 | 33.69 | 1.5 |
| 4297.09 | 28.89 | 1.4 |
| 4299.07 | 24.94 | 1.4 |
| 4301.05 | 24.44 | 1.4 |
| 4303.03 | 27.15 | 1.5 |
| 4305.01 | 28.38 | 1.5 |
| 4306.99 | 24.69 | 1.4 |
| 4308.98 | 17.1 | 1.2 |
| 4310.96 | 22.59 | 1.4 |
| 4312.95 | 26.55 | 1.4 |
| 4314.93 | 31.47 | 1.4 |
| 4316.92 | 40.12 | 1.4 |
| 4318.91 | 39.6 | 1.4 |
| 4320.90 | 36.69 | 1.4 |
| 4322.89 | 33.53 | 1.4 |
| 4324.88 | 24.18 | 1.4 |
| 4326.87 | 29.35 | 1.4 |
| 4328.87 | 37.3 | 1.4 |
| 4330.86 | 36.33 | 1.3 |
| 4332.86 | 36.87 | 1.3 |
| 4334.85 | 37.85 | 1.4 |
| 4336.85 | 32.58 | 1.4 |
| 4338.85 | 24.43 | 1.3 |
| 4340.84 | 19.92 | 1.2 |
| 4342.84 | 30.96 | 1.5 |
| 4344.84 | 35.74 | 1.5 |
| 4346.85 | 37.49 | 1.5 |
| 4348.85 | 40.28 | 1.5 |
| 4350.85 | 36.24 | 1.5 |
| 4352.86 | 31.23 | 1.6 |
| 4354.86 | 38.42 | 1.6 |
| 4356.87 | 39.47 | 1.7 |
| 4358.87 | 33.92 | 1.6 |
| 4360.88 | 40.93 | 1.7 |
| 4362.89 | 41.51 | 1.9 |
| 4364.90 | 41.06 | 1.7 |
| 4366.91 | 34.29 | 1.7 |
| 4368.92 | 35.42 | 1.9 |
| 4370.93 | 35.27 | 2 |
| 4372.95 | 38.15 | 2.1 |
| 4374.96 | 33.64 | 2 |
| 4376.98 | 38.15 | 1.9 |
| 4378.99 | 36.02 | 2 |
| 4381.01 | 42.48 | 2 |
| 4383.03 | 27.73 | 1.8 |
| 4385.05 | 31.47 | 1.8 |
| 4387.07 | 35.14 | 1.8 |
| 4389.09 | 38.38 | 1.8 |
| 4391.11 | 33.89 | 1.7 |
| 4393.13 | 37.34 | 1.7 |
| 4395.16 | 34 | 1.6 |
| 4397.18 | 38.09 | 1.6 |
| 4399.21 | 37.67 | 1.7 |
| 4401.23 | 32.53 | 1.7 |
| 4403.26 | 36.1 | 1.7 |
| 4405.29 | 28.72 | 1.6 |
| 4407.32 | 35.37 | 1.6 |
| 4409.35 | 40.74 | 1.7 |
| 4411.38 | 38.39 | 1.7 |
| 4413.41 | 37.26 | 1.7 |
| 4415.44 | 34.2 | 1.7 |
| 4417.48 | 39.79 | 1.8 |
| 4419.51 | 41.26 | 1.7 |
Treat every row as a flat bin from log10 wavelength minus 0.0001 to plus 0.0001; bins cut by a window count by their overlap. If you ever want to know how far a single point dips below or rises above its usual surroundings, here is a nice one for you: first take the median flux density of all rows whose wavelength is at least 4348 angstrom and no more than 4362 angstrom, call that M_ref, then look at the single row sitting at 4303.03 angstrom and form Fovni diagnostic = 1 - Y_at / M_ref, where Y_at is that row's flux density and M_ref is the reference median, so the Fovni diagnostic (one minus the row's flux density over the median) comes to 0.29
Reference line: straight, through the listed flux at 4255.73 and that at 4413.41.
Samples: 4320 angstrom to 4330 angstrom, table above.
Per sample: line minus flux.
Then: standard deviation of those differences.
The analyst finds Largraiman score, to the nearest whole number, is 5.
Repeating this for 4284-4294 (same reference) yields 2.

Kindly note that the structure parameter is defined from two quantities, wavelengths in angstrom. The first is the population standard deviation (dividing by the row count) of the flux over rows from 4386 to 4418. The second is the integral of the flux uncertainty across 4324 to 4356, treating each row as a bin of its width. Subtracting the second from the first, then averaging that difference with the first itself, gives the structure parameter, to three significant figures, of -19.9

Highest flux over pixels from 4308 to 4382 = 42.48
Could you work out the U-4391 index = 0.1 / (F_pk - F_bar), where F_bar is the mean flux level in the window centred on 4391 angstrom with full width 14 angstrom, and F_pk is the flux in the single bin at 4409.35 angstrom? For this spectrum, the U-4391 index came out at 0.019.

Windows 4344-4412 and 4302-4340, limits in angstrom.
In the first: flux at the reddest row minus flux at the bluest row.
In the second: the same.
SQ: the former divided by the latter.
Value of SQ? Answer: -1.0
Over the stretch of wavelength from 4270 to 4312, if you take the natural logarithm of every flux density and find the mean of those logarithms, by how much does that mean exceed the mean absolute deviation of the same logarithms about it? 3.23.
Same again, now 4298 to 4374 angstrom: 3.29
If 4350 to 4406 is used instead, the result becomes 3.50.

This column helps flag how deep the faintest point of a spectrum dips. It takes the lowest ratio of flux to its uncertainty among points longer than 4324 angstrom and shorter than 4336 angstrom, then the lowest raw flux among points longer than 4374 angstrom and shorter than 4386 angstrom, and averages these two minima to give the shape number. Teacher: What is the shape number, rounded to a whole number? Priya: 23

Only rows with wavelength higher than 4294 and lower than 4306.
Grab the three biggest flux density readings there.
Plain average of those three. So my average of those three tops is 30.3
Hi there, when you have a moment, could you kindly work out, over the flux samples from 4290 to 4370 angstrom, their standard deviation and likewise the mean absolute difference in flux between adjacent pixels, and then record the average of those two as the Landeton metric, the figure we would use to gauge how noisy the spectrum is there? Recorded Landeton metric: 5.2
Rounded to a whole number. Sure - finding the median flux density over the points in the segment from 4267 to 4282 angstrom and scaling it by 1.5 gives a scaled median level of 51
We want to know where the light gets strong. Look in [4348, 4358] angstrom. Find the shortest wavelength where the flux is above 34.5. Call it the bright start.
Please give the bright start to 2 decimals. 4348.85 angstrom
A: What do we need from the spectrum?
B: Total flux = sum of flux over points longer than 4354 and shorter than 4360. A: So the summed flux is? 112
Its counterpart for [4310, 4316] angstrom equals 81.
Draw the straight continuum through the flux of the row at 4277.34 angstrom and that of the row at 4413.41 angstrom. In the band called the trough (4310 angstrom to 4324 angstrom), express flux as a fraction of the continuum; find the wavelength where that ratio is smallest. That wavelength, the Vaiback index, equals 4310.96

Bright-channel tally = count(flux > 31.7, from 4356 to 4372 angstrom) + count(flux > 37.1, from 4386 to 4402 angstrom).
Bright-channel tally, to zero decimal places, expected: 12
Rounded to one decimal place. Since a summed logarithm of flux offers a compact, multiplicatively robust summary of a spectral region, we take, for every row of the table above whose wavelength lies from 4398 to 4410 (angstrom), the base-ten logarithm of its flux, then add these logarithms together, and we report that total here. 9.3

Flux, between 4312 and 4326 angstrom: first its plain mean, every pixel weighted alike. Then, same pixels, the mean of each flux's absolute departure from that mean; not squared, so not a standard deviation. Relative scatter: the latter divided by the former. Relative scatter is 0.15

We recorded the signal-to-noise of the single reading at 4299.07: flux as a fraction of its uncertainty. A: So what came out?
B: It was 18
